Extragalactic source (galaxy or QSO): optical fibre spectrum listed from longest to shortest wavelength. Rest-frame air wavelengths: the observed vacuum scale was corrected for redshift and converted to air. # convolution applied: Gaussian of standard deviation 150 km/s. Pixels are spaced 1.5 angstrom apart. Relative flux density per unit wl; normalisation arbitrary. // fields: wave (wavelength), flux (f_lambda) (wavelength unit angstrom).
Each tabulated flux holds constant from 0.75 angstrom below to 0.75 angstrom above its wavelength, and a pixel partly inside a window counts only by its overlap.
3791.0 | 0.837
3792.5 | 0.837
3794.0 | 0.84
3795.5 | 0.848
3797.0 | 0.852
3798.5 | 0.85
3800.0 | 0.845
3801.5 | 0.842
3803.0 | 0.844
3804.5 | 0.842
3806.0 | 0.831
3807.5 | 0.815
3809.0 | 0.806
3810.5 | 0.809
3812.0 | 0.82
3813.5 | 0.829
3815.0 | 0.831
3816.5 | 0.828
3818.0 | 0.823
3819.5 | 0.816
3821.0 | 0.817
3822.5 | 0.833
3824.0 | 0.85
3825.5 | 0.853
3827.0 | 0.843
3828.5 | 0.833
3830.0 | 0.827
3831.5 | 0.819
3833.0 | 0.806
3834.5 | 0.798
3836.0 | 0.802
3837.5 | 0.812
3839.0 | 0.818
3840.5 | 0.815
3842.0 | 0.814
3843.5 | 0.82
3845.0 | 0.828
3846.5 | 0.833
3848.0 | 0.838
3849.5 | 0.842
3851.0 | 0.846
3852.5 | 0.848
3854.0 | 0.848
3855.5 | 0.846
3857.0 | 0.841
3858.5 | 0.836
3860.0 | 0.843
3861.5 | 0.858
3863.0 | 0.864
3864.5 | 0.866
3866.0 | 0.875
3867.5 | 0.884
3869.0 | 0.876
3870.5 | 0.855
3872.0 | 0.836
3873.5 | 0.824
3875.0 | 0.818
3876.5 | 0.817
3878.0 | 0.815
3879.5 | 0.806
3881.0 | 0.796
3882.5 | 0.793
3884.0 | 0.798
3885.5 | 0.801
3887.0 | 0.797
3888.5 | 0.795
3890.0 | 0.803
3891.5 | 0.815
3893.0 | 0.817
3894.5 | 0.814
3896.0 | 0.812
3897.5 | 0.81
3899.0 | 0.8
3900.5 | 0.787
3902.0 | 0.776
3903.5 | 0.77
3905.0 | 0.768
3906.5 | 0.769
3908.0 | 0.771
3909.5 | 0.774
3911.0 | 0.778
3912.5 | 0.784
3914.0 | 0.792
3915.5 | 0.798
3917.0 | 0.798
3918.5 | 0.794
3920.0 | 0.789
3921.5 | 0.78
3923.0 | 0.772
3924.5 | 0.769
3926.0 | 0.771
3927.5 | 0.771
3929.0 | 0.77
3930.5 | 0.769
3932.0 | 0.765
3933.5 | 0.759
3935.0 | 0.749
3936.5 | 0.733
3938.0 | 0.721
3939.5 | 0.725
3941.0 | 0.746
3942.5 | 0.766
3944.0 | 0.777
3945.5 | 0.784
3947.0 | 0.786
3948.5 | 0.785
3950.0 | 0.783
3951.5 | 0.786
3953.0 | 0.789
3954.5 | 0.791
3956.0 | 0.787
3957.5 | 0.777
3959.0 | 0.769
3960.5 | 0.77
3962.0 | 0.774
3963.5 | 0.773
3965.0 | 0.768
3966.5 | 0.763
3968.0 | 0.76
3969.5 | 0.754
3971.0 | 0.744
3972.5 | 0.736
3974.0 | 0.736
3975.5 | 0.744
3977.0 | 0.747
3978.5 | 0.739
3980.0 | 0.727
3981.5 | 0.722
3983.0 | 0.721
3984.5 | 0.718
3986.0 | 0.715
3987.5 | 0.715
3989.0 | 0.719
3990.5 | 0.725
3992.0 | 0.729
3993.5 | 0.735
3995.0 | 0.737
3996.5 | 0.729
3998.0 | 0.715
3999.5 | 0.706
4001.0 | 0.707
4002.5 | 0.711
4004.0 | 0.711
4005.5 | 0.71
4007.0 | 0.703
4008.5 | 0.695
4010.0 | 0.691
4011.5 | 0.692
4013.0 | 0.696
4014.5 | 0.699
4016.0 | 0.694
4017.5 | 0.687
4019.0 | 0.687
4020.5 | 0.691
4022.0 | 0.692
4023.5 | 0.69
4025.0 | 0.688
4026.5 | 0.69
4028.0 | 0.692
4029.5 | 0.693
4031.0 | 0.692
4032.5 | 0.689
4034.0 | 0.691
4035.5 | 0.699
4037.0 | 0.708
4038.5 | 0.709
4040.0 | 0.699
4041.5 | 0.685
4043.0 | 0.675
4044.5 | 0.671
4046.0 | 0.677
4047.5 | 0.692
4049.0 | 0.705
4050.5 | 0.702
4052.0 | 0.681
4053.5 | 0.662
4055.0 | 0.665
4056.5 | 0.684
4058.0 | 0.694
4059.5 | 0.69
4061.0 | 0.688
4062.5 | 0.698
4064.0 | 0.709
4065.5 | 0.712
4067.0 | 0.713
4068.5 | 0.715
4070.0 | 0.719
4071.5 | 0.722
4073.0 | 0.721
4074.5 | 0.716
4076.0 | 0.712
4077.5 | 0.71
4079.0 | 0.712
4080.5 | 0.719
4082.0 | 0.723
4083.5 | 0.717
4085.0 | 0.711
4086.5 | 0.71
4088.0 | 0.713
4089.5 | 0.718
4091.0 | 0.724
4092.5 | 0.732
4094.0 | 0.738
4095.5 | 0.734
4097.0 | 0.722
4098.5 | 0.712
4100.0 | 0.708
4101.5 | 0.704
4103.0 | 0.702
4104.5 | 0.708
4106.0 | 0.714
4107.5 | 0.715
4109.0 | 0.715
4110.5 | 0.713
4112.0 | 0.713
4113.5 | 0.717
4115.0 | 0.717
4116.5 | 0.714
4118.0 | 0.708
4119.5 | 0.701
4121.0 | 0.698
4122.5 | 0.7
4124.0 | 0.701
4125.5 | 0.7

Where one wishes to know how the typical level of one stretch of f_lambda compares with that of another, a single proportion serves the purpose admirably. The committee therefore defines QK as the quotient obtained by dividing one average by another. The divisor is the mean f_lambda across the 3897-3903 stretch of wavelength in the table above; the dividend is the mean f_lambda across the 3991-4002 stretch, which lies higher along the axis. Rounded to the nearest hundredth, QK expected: 0.91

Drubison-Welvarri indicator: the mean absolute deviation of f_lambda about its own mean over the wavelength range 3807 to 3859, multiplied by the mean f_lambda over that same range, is 0.0104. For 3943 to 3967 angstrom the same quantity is 0.0058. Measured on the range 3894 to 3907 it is 0.0136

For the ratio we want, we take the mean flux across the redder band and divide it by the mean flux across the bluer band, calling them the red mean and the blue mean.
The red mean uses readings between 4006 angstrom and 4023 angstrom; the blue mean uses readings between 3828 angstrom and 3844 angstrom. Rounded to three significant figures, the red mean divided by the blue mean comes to 0.851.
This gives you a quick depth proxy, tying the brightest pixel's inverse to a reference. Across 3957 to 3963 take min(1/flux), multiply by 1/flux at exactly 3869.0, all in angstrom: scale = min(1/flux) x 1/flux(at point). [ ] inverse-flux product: 1.47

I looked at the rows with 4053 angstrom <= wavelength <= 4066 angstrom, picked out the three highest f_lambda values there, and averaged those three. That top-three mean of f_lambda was 0.71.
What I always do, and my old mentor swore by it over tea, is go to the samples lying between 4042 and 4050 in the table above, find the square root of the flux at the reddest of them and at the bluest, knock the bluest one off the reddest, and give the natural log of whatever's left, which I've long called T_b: -4.0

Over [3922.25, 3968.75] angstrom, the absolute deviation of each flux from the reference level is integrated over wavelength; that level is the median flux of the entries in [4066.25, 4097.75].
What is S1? 2.3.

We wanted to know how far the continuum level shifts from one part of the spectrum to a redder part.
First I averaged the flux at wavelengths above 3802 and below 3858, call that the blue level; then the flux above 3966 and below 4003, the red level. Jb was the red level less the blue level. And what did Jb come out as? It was -0.10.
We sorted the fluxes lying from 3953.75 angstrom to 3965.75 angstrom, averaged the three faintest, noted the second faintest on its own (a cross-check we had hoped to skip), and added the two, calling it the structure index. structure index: 1.54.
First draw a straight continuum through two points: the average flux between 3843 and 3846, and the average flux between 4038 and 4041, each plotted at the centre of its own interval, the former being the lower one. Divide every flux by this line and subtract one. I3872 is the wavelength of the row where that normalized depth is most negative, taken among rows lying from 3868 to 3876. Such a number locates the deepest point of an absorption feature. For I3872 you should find 3875.0 angstrom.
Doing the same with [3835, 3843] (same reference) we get 3836.0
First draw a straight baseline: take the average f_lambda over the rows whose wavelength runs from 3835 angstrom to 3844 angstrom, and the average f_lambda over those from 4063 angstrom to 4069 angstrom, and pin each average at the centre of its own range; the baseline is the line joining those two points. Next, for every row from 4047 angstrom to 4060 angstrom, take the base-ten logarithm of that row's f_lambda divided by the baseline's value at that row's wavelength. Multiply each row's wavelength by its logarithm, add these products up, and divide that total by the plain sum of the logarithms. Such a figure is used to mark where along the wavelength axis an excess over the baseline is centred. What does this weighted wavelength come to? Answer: 4053.8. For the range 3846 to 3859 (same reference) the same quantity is 3852.8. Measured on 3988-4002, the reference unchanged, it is 3995.8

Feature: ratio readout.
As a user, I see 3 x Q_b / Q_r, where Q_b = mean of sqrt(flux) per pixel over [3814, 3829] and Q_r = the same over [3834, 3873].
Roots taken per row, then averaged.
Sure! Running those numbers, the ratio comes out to 2.99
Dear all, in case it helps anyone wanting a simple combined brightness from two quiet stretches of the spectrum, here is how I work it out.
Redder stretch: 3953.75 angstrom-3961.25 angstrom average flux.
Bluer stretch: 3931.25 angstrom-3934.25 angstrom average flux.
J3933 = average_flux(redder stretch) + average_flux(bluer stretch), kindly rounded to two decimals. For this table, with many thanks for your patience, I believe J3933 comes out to 1.54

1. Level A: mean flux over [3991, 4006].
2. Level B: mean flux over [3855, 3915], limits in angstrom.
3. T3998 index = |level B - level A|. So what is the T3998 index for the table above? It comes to 0.10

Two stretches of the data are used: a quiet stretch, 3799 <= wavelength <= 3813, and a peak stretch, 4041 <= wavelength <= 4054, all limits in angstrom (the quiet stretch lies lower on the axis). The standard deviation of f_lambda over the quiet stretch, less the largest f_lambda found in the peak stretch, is -0.69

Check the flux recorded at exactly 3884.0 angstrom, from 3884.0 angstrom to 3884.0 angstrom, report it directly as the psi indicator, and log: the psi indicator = 0.798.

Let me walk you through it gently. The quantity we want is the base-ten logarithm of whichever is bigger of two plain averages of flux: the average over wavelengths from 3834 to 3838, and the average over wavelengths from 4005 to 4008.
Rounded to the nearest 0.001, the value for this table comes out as -0.095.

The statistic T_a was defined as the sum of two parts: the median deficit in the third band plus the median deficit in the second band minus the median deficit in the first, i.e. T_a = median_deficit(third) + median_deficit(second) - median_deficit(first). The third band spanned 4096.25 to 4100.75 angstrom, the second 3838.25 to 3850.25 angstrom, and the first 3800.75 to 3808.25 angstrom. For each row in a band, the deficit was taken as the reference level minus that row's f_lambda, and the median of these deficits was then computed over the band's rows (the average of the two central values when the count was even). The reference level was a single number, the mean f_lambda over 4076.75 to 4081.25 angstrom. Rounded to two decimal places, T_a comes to 0.02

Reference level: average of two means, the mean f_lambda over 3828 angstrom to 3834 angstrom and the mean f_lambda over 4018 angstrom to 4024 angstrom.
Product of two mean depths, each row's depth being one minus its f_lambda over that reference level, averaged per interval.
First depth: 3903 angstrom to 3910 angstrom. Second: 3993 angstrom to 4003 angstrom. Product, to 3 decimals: -0.001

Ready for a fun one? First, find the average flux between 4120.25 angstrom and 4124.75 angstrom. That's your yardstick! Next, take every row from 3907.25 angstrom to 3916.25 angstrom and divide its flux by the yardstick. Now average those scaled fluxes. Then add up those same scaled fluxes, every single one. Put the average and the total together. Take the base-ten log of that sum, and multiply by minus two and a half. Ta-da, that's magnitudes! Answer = -2.23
